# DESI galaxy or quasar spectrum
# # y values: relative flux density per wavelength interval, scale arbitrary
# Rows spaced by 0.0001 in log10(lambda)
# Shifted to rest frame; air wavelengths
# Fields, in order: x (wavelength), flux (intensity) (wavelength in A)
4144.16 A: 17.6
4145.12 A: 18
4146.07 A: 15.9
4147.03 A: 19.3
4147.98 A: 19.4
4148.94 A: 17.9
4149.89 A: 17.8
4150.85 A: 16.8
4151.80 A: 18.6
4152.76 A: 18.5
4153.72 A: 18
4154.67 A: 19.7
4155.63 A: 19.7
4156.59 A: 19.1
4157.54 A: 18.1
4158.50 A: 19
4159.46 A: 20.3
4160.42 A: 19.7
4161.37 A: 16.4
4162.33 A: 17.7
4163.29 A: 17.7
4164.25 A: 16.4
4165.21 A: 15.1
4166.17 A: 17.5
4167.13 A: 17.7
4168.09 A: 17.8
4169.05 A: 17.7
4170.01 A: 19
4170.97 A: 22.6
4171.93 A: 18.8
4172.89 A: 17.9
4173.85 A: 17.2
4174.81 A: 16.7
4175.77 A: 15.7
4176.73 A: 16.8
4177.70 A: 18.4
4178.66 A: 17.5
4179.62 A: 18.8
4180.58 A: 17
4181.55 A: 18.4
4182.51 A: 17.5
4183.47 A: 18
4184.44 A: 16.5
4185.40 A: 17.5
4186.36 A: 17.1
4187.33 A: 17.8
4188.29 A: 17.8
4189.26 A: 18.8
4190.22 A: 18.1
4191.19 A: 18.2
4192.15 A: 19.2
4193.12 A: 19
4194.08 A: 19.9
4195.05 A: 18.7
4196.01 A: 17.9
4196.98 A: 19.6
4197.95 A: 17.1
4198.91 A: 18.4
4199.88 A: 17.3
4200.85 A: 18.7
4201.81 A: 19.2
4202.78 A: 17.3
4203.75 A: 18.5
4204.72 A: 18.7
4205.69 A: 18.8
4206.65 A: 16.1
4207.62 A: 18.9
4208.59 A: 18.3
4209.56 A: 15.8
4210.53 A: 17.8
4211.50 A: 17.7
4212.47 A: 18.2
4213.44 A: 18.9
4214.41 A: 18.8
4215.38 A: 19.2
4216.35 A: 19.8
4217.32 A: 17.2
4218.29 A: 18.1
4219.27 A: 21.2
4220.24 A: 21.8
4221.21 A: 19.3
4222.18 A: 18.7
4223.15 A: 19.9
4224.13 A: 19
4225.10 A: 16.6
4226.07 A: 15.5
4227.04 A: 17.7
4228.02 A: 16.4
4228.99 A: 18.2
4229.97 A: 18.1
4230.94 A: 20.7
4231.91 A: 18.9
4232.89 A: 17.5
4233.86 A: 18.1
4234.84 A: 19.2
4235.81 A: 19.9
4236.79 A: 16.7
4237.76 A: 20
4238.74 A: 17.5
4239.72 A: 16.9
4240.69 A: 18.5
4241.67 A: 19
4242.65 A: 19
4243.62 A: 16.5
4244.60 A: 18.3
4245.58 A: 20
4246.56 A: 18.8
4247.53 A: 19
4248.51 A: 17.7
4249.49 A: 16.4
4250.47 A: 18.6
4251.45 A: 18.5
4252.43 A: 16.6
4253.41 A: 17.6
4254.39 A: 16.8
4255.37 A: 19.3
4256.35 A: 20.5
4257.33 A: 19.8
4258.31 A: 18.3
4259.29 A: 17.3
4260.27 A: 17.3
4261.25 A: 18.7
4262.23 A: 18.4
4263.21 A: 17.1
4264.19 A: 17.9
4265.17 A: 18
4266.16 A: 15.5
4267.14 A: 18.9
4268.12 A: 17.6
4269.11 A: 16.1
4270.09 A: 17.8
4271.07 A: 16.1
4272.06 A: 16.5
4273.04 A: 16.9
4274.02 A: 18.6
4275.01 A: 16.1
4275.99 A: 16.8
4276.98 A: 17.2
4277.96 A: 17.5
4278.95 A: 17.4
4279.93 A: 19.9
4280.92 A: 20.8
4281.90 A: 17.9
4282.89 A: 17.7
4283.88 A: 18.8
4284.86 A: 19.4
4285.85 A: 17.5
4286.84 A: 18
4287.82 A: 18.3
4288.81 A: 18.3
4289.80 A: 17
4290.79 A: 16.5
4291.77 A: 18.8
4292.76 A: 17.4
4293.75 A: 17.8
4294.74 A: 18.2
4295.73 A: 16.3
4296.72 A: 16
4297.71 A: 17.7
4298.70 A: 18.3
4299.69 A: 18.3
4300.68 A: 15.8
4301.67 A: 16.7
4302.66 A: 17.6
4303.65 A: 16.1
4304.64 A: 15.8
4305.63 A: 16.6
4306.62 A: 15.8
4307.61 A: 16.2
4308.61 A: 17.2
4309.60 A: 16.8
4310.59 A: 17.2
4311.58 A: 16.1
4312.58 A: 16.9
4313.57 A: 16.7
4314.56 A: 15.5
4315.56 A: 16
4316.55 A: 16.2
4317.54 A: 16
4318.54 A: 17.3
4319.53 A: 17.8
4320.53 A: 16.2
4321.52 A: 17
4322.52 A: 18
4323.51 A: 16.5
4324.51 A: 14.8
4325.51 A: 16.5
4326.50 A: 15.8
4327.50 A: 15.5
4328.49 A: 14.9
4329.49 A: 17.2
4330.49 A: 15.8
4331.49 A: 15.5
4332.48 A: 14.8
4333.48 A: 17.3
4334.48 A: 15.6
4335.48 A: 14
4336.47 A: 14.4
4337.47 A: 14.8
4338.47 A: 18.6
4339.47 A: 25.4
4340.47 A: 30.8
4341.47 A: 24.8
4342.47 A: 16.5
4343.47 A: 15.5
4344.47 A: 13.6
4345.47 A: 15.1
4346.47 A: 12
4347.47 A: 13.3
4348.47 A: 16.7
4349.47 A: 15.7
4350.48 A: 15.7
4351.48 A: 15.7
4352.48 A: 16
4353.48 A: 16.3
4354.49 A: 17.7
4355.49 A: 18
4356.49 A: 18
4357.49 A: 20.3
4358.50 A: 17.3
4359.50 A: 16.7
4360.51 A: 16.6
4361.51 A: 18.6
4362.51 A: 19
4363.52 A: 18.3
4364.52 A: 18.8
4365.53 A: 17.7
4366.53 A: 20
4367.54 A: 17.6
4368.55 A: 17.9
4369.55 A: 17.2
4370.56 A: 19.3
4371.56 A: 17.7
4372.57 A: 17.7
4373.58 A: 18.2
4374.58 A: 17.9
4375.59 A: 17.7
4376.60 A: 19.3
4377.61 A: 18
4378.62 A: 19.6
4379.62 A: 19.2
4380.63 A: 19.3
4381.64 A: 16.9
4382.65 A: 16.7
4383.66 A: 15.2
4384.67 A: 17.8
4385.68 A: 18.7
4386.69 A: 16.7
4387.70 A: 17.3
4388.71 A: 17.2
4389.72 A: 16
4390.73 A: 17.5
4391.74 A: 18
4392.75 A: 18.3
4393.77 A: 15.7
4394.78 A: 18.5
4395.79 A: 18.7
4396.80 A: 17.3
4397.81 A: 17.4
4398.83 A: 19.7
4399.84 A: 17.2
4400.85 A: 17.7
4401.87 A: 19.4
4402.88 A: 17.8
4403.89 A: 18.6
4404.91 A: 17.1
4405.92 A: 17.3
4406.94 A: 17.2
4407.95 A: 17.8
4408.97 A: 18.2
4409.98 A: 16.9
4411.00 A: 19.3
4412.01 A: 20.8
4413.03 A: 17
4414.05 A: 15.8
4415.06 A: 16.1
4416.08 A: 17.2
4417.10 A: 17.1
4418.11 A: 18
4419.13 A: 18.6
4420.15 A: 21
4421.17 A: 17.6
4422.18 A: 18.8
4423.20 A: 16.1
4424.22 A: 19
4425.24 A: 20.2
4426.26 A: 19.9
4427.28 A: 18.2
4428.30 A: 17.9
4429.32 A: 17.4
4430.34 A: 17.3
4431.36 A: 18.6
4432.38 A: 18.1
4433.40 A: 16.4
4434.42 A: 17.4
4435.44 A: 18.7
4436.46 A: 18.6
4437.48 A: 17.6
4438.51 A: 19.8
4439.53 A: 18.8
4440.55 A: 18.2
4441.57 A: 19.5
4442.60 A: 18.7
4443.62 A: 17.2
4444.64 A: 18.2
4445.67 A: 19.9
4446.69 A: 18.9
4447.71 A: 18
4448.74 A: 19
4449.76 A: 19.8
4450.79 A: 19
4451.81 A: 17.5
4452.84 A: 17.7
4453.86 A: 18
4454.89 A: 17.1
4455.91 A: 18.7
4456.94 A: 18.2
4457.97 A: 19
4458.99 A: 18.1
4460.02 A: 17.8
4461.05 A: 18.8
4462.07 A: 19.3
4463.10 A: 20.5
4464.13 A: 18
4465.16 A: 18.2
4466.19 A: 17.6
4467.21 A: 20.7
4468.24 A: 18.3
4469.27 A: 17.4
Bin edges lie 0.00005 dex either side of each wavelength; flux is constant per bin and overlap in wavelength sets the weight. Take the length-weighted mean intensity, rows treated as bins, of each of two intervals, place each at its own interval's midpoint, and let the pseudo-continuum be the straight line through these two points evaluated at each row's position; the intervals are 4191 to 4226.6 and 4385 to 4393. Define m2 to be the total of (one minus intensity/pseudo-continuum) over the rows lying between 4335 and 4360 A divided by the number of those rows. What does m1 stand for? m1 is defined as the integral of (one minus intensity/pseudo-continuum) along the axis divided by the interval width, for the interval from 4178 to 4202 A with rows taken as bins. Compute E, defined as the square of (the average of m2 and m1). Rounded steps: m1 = 0.023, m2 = 0.021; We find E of 0.0005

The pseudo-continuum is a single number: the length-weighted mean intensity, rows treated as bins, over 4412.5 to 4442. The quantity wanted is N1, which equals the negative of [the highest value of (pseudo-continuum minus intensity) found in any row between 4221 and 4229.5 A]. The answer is -2.6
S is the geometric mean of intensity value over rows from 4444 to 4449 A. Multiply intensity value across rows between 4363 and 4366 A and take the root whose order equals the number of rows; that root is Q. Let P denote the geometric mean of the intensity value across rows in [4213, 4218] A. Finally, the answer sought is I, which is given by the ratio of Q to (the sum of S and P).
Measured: 0.49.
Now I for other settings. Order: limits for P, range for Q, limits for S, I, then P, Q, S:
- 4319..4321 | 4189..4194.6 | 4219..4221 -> 0.49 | 17.0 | 18.9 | 21.5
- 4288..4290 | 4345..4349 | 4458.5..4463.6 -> 0.39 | 17.6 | 14.2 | 18.9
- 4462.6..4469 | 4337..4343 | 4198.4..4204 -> 0.57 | 18.8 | 21.1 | 18.2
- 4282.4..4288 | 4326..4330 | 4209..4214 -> 0.44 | 18.3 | 15.8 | 17.6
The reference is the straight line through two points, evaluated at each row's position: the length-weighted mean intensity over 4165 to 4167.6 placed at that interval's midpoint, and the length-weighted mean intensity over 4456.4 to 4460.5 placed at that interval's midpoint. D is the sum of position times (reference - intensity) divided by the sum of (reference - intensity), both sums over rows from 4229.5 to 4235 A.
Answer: 4232.2 A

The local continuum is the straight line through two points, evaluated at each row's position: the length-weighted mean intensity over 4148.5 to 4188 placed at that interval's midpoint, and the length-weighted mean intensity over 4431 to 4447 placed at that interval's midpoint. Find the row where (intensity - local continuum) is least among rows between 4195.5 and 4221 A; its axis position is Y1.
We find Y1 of 4209.56 A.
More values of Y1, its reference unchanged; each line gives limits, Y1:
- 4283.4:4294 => 4290.79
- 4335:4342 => 4335.48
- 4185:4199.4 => 4197.95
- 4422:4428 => 4423.20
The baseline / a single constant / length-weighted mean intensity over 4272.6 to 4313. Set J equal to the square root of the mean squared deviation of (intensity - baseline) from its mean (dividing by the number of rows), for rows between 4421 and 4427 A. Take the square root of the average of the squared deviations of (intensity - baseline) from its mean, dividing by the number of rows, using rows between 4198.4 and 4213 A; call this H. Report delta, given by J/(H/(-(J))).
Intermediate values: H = 1.0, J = 1.4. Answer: -2.0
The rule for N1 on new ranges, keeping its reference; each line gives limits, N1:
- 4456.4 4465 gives -0.3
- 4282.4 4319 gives -2.6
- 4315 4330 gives -3.3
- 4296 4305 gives -2.3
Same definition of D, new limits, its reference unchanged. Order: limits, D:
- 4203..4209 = 4205.9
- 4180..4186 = 4182.5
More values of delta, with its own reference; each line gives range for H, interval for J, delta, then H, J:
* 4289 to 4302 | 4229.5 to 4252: -1.4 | 0.9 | 1.1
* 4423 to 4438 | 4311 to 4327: -0.6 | 1.1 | 0.8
